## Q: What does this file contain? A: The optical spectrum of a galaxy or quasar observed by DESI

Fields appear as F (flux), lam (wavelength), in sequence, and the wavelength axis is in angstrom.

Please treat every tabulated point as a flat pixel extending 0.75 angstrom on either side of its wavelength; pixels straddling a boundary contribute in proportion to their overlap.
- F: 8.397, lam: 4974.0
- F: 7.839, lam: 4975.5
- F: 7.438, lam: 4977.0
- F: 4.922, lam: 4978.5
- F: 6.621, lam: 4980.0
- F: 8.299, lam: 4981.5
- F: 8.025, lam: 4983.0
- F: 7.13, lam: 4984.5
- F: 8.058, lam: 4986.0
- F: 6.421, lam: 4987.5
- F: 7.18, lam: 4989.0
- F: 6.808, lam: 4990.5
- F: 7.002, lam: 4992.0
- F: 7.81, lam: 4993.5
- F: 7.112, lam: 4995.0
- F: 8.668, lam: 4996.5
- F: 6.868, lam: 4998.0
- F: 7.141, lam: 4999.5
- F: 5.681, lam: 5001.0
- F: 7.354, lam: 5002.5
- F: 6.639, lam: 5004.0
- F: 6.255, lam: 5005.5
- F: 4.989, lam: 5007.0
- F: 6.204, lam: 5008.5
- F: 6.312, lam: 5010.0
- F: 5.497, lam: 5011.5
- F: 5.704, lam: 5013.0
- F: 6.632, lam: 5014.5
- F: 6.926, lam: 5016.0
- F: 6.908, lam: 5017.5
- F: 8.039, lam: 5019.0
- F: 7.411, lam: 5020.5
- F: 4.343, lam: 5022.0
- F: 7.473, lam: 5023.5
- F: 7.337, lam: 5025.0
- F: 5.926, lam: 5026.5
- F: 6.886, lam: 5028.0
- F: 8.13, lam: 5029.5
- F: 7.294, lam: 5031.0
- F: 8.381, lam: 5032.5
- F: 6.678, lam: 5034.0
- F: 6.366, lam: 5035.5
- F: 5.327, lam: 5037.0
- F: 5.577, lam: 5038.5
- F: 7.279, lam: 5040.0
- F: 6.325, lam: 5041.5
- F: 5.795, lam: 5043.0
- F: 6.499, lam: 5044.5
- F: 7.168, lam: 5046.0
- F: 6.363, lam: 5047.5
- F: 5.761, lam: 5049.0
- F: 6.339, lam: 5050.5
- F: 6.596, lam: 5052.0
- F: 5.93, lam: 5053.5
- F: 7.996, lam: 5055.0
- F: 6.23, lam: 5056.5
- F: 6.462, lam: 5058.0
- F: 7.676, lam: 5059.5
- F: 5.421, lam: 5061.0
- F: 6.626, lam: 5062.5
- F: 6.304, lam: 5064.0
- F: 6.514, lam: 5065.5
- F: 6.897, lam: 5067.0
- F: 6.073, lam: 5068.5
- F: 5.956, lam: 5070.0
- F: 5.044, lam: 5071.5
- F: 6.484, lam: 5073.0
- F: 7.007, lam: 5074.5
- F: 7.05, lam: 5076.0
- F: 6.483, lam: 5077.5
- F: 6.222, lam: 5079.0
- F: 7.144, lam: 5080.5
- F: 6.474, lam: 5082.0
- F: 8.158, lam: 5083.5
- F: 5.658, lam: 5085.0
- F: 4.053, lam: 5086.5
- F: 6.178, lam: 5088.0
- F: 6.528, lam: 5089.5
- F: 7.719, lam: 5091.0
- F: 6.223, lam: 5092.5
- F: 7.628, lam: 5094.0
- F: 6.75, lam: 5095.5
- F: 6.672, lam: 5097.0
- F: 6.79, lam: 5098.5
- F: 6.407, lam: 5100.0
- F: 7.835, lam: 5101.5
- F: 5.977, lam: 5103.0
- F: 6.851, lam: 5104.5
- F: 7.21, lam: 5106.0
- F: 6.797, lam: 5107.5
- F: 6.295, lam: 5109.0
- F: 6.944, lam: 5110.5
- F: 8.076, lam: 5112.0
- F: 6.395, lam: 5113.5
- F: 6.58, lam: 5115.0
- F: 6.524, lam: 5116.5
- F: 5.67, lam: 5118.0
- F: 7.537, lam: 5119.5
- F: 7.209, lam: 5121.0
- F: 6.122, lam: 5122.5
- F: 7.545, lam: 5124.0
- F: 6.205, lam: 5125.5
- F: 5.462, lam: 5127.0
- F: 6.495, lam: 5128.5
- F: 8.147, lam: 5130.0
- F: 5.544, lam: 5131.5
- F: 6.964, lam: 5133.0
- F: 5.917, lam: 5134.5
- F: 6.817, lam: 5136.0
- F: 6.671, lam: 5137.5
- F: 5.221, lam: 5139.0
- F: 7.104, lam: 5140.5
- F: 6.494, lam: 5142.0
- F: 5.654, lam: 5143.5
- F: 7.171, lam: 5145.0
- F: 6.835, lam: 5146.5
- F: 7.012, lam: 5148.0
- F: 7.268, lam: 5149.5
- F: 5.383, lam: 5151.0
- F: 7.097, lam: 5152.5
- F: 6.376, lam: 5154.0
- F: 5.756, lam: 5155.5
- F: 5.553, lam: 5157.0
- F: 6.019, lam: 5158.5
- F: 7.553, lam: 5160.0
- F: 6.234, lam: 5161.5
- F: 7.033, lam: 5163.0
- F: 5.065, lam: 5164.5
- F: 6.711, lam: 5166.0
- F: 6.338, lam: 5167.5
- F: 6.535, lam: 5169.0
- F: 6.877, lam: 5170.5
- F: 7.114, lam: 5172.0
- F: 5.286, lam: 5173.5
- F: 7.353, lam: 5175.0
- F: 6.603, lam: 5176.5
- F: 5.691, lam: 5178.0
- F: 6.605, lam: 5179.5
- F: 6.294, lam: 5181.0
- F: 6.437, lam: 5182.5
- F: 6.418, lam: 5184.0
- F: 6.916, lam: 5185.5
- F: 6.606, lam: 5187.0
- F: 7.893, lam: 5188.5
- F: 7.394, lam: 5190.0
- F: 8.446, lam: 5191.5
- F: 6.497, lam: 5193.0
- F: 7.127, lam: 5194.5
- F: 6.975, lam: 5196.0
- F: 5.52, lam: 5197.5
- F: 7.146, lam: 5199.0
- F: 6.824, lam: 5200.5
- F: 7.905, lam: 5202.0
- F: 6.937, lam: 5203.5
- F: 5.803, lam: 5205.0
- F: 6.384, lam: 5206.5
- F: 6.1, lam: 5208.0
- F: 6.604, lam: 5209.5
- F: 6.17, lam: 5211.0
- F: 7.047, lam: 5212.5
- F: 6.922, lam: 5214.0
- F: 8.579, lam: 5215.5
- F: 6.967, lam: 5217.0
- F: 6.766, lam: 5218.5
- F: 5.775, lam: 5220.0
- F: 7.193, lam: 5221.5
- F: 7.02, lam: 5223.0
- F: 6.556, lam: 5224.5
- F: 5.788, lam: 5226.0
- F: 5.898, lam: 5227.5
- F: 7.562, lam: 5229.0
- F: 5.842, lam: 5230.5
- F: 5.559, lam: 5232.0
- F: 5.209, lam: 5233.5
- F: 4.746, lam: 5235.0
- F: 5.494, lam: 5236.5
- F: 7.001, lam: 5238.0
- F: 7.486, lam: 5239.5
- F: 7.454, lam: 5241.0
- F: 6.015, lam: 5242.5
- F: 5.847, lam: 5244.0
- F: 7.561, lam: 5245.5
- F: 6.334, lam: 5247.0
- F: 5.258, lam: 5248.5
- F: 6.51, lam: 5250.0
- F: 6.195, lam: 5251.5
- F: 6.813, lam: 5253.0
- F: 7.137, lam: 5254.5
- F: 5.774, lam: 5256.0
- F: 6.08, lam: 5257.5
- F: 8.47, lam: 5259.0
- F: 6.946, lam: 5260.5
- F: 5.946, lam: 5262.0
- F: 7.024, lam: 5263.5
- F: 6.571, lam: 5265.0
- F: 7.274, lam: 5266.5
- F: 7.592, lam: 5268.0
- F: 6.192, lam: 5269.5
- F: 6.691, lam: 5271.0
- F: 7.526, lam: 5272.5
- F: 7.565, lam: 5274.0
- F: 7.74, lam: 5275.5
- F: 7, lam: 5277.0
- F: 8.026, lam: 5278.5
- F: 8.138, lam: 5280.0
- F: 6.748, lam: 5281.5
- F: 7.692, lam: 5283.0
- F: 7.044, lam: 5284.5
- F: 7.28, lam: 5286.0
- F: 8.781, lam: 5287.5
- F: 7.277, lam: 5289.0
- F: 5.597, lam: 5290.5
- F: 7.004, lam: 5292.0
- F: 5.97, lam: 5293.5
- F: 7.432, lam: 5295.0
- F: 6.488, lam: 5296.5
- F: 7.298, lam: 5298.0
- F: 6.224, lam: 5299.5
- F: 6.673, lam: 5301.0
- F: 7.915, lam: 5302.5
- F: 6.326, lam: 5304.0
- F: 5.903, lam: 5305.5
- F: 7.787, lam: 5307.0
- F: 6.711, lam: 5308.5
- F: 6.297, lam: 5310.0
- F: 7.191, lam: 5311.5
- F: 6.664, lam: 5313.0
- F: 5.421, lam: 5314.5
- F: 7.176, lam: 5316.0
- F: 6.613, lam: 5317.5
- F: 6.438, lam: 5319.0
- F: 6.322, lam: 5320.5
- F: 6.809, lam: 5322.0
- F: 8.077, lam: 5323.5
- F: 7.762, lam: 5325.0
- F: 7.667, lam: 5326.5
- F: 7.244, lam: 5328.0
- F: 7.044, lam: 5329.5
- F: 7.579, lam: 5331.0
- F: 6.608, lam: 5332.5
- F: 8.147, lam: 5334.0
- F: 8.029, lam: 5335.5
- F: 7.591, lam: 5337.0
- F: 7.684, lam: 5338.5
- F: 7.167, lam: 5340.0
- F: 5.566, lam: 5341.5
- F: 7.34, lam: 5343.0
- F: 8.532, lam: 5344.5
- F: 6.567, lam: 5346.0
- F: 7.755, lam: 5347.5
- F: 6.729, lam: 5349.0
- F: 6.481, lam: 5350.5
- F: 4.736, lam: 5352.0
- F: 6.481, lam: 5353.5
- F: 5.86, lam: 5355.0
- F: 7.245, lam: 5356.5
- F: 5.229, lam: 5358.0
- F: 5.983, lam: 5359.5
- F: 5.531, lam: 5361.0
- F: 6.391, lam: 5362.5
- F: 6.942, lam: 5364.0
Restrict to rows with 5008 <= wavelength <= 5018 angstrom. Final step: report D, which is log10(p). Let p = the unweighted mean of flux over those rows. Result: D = 0.800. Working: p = 6.31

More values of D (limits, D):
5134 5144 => 0.797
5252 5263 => 0.829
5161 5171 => 0.806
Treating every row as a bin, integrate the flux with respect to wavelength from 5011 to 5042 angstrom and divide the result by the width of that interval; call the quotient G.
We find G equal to 6.70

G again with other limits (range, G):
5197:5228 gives 6.68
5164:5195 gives 6.69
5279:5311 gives 6.99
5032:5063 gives 6.50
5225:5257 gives 6.26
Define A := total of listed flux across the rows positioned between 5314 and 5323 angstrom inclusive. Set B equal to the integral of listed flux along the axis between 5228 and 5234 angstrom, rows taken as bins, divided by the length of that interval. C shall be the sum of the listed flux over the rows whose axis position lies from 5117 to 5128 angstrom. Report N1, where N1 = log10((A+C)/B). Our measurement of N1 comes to 1.1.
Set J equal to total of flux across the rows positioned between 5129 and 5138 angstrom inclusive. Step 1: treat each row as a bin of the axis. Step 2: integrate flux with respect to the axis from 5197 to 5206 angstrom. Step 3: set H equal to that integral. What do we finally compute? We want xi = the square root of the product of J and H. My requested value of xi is 49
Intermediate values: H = 60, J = 40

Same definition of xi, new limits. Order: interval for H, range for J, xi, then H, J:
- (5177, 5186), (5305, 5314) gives 48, 57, 41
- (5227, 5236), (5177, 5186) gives 45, 52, 38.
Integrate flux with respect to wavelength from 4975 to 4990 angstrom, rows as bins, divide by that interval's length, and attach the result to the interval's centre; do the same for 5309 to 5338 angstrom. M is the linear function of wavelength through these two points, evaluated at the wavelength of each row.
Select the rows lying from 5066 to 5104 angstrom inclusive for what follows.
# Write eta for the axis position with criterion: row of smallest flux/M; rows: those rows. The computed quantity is 5086.5 angstrom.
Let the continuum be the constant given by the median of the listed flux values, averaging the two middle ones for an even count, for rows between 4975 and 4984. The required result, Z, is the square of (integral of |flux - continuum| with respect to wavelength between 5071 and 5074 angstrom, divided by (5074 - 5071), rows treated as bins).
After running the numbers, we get 2.9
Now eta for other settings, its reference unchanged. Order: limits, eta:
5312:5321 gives 5314.5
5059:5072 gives 5071.5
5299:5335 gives 5314.5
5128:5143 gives 5139.0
